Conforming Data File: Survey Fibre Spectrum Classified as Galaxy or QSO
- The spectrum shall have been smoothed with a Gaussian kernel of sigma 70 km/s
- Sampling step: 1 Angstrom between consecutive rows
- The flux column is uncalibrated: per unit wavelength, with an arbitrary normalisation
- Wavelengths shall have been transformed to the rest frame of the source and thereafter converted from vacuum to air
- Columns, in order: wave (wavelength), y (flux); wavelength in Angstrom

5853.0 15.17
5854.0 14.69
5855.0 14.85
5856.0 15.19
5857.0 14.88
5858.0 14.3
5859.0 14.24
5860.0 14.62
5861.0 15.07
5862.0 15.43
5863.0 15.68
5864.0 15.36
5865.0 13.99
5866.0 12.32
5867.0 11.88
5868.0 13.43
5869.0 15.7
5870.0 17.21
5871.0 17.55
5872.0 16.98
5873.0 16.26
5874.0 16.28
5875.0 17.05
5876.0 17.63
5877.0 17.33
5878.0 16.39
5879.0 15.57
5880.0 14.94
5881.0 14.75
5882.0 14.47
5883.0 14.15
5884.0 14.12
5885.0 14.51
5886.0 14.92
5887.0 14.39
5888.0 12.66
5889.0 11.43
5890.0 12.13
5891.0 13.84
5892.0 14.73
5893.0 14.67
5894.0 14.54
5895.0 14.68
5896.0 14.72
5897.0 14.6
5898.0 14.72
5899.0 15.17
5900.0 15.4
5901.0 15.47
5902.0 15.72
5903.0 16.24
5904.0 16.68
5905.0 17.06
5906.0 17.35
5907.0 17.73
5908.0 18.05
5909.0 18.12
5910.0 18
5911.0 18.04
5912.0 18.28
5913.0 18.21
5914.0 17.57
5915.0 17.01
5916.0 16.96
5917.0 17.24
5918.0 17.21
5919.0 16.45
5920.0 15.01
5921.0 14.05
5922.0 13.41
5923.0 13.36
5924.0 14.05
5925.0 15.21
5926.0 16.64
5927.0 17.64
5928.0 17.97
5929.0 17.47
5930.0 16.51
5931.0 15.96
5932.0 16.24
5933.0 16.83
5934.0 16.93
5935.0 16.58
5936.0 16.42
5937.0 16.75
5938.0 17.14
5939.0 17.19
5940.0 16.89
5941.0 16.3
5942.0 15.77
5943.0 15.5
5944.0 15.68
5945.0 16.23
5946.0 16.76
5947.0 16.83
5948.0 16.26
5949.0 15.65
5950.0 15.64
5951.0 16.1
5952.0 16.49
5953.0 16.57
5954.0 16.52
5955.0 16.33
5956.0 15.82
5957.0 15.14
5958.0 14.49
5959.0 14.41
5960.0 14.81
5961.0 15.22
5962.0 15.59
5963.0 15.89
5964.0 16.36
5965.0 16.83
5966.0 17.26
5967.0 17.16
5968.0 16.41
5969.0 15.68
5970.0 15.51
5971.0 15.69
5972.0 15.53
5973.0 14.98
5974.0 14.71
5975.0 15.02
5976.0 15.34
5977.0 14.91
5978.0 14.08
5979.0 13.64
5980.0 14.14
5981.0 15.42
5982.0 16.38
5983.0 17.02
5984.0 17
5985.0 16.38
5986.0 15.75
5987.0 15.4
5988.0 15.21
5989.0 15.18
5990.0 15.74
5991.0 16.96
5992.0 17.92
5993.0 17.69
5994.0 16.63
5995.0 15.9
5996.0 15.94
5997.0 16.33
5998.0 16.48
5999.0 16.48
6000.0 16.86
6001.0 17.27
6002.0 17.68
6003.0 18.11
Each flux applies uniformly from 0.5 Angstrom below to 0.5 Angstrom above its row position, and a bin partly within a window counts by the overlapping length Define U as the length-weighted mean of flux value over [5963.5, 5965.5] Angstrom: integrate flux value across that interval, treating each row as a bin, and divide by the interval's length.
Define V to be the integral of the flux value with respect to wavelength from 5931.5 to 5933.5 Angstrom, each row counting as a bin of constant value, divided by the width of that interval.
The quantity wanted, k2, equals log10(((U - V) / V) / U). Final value -3.7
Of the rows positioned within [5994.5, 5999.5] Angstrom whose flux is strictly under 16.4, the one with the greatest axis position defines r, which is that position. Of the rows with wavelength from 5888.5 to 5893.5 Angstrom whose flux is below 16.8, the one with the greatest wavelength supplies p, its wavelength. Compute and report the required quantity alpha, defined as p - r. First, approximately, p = 5893.0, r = 5997.0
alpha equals -104 Angstrom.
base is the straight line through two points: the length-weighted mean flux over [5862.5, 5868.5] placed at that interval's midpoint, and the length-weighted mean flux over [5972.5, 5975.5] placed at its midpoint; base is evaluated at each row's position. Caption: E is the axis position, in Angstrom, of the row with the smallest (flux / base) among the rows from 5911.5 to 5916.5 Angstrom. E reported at 5916.0 Angstrom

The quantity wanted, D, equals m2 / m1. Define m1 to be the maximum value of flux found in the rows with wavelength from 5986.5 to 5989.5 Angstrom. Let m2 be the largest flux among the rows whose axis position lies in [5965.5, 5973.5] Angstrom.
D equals 1.12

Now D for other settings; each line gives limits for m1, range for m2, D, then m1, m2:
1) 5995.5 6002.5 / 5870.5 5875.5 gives 0.99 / 17.68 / 17.55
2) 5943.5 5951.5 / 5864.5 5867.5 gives 0.83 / 16.83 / 13.99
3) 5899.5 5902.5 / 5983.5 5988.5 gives 1.08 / 15.72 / 17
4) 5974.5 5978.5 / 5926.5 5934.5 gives 1.17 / 15.34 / 17.97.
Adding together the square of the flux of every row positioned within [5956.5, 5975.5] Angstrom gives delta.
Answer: 4646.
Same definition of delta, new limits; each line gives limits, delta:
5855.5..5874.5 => 4358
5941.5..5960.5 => 4778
